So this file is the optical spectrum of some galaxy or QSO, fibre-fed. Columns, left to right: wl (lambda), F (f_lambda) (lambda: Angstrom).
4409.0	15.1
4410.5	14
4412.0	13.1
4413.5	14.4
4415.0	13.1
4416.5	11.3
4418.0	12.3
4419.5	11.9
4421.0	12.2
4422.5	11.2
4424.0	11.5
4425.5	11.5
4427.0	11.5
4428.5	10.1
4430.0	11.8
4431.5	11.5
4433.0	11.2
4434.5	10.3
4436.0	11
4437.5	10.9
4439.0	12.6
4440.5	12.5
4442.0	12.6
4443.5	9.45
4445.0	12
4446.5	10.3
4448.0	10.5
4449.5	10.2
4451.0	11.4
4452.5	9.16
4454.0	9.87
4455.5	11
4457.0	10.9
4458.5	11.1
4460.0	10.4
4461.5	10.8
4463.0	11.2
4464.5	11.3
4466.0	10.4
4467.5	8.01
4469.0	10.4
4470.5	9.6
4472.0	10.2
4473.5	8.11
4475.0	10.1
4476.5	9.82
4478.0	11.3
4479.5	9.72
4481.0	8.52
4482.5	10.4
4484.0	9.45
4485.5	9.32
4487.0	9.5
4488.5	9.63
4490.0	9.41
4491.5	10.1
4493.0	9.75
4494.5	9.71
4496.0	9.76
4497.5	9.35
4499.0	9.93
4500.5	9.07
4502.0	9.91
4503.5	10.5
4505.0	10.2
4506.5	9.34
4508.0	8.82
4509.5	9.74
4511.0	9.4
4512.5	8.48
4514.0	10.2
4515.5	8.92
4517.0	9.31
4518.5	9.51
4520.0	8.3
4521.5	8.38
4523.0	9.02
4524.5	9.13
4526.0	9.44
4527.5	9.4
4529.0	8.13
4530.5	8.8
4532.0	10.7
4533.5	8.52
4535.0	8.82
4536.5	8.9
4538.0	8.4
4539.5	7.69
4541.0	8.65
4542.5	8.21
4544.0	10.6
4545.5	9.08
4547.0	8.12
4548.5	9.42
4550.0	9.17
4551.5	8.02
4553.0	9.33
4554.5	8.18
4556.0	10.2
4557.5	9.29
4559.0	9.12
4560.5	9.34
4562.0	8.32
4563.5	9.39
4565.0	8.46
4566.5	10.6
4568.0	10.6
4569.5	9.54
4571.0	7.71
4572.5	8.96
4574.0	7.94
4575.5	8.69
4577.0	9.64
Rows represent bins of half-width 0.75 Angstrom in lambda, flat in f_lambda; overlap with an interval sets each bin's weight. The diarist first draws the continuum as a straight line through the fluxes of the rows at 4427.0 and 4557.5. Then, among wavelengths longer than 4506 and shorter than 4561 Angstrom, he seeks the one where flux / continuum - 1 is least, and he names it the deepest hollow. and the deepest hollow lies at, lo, 4539.5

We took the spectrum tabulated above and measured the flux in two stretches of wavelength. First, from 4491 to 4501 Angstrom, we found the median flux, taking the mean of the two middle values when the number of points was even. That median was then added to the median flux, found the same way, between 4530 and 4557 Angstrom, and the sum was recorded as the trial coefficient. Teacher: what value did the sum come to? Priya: 18.6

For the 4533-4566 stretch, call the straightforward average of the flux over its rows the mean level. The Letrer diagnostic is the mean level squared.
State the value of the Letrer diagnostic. 79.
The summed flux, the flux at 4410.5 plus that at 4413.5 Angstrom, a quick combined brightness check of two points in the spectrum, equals 28.4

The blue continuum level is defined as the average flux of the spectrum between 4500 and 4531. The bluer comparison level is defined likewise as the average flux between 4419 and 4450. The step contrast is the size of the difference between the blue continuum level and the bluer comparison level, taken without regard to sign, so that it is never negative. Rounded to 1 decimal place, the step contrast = 2.0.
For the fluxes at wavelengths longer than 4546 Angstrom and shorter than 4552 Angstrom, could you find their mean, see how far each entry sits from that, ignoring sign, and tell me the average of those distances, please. 0.61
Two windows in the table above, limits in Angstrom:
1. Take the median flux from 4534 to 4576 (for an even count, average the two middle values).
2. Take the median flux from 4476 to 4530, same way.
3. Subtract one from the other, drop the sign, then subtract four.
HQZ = -3.5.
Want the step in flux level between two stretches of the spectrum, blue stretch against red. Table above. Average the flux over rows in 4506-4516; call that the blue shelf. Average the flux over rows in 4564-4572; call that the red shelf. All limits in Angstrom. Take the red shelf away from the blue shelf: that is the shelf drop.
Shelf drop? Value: -0.1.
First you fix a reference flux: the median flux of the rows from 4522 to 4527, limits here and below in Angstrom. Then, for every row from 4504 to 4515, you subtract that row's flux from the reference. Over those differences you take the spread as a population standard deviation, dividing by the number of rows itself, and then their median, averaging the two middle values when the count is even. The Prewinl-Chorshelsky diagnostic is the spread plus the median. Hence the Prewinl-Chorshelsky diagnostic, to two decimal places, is 0.33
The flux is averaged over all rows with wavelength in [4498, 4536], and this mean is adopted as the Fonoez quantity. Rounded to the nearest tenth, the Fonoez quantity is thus 9.3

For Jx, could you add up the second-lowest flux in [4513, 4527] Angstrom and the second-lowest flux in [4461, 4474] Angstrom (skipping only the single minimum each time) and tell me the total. 16.5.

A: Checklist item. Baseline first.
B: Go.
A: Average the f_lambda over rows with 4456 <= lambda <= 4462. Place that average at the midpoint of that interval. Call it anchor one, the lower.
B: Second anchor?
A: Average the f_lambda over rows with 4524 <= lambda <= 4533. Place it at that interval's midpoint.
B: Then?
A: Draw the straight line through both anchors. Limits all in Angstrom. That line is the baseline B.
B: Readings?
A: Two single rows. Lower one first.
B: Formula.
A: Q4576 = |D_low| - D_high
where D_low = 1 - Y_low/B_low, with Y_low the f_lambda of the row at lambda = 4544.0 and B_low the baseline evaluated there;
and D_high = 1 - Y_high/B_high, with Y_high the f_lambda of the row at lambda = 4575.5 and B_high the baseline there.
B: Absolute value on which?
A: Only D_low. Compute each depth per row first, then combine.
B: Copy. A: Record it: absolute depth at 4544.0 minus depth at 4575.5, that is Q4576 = 0.25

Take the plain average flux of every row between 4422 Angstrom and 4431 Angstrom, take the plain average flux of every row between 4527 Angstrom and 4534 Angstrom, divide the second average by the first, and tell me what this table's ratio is 0.81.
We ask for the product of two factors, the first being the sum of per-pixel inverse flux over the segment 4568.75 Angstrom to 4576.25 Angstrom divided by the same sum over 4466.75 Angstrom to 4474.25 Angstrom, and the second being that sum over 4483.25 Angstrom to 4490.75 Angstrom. 0.57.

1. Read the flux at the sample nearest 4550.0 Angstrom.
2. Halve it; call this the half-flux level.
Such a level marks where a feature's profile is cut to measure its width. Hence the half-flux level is 4.6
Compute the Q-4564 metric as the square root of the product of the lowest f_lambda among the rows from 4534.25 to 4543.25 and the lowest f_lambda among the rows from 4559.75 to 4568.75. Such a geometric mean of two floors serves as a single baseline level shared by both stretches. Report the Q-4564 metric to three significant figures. 8.00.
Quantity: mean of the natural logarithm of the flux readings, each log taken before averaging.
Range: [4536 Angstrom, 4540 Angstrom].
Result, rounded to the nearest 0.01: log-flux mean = 2.12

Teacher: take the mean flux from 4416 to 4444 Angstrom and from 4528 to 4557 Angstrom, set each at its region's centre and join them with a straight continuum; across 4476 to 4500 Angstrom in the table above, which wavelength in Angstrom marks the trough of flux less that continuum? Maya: 4481.0 Angstrom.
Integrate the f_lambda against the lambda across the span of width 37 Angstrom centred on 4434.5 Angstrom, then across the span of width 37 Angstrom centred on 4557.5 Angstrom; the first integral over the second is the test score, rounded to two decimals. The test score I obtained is 1.25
